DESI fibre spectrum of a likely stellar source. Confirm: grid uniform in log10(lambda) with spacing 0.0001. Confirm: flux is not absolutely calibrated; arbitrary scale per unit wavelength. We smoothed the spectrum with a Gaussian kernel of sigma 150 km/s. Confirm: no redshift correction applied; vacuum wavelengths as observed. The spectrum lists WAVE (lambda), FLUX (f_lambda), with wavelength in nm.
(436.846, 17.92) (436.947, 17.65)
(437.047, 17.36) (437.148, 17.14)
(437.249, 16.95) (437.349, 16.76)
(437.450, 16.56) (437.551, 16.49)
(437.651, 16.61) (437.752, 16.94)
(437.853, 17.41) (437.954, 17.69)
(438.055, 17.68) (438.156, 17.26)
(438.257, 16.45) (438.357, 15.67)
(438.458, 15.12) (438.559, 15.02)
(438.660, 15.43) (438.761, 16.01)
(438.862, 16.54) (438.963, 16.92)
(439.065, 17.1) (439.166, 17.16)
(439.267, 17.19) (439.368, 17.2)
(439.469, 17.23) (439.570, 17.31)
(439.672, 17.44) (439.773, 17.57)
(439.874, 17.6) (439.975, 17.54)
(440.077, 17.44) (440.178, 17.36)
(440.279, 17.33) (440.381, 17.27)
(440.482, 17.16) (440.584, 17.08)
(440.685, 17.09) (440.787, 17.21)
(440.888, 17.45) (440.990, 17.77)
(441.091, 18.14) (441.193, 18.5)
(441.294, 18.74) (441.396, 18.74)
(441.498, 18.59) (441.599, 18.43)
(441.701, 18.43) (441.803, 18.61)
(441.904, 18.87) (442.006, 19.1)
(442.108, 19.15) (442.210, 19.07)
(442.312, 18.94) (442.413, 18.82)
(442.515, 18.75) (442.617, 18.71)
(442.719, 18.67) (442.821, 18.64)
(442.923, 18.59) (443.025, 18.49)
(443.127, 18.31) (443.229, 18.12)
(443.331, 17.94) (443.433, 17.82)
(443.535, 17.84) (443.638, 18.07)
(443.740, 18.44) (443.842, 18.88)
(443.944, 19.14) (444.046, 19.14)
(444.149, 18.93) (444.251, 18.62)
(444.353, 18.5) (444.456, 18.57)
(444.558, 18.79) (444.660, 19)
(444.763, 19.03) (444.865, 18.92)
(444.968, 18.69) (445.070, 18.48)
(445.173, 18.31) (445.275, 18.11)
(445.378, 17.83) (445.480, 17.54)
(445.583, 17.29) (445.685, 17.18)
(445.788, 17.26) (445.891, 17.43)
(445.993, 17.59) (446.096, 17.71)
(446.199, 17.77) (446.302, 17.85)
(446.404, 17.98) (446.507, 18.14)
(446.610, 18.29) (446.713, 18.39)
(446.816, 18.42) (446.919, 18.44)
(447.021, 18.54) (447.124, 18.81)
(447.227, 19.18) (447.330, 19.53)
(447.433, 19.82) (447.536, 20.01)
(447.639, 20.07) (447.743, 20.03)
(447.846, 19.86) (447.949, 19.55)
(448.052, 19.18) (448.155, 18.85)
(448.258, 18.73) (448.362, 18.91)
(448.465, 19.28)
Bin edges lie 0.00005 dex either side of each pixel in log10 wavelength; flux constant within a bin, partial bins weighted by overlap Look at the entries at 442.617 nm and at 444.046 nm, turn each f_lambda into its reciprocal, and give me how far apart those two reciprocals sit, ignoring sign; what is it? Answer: 0.0012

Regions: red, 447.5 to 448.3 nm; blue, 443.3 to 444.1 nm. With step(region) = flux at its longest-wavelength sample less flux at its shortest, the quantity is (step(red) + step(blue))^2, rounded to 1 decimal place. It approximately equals 0.0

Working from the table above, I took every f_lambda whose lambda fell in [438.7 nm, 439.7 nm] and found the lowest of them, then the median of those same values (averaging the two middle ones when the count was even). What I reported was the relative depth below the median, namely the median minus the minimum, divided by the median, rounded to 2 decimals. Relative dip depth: 0.07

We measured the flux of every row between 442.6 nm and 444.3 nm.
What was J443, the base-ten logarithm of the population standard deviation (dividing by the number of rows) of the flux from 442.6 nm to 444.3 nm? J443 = -0.39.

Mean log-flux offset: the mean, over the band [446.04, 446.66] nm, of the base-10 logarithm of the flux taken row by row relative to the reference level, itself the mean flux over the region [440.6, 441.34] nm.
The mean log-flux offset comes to 0.003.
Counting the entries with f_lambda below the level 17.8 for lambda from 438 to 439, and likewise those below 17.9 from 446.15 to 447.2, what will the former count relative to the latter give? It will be 5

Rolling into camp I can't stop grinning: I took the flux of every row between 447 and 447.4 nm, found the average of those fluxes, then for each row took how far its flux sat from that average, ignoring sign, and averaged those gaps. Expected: 0.34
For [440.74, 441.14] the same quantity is 0.31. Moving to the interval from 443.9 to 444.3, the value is 0.18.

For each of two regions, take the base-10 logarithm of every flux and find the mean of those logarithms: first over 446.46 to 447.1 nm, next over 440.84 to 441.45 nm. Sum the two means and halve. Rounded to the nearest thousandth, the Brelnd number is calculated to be 1.262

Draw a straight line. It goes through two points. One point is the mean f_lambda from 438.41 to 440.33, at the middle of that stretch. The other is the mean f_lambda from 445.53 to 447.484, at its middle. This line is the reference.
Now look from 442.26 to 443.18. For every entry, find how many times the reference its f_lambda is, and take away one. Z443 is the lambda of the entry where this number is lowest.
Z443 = 443.127 nm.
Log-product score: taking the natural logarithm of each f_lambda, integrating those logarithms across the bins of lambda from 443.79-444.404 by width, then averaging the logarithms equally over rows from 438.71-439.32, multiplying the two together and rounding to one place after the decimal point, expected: 5.1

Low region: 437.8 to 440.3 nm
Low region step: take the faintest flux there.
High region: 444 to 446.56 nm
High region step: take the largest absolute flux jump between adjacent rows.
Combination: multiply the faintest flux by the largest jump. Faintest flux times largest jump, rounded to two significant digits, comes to 4.7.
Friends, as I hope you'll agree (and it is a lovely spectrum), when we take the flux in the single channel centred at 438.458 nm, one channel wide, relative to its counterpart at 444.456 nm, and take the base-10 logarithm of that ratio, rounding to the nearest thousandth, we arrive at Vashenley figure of -0.089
